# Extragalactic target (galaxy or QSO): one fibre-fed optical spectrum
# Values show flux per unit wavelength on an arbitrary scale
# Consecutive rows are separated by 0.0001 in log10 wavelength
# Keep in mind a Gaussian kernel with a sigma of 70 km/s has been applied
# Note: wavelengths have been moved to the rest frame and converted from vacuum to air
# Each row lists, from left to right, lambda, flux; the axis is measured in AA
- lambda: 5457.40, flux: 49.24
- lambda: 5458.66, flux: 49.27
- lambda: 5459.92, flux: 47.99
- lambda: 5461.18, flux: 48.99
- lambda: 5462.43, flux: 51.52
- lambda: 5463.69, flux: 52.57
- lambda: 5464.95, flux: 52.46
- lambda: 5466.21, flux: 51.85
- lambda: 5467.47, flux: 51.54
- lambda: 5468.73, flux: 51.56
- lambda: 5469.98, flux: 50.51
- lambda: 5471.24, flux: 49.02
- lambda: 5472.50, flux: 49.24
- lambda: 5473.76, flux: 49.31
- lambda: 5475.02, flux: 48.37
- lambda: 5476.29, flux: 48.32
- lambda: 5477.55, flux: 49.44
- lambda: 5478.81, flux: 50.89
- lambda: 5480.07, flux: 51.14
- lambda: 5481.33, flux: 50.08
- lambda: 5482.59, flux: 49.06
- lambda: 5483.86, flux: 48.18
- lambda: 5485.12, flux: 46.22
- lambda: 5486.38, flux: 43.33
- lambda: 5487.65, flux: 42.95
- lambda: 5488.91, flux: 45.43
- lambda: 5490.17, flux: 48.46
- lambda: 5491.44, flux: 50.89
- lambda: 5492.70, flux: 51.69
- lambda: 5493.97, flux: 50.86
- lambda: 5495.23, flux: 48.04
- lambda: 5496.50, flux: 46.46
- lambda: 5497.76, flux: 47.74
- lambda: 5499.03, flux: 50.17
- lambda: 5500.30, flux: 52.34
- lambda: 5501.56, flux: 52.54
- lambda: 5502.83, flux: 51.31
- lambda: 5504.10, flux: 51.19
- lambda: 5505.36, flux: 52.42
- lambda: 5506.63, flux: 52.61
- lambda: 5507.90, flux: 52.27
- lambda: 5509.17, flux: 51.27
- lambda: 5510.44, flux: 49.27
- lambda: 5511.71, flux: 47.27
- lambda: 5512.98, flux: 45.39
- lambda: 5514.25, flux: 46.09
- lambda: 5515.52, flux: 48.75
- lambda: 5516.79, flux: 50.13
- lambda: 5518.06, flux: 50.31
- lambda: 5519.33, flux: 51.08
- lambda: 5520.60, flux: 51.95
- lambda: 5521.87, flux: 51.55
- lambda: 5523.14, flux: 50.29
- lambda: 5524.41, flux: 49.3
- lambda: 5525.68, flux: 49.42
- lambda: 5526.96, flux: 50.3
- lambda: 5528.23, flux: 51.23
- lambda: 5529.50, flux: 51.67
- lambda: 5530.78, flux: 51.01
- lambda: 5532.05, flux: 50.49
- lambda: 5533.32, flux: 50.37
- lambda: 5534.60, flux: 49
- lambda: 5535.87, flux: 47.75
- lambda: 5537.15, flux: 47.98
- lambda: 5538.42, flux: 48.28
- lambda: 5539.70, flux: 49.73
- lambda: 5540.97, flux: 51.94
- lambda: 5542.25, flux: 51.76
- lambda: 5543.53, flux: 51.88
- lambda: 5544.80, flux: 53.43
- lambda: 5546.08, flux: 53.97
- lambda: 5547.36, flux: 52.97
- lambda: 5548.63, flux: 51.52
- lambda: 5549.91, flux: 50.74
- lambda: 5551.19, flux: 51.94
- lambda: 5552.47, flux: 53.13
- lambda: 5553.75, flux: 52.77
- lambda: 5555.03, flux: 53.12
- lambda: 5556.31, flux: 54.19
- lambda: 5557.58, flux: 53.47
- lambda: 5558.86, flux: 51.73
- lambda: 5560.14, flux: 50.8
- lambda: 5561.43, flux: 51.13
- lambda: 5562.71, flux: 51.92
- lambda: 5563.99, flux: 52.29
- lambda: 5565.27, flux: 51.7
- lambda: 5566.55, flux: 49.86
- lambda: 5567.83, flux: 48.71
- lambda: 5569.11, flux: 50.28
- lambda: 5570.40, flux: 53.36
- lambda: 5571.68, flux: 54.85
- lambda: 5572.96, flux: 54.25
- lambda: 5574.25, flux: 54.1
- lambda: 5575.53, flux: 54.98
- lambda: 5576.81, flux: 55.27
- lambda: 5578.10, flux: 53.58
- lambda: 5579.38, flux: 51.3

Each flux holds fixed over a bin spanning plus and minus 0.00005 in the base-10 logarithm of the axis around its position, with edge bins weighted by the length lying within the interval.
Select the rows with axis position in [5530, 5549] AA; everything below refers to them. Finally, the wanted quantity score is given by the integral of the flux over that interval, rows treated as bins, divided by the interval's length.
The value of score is 50.8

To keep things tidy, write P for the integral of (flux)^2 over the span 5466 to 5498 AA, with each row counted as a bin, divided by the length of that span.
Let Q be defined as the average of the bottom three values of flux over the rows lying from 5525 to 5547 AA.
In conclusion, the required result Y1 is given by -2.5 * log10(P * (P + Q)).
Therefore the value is -16.9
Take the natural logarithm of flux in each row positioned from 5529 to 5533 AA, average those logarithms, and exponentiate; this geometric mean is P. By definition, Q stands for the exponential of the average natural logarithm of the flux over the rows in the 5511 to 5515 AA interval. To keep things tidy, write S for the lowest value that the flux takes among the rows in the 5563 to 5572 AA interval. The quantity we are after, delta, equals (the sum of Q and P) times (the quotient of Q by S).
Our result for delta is 92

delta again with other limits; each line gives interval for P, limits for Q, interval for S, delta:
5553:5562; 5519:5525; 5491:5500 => 113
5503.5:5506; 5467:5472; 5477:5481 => 105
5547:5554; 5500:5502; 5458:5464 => 114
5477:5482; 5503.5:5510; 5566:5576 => 109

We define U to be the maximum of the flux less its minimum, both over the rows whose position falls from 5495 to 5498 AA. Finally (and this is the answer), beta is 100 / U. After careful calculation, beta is 63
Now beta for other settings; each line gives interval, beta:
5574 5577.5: 85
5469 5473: 67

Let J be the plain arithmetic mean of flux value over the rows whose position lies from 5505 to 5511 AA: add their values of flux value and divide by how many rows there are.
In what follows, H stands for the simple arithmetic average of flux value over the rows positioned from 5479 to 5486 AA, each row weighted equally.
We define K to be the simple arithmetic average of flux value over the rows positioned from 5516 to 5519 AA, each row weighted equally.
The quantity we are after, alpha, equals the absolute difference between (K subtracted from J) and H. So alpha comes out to 48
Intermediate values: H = 49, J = 52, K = 50.2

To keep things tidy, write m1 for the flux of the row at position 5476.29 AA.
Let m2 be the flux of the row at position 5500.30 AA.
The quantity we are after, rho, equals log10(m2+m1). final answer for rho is 2.00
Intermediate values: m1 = 48.32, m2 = 52.34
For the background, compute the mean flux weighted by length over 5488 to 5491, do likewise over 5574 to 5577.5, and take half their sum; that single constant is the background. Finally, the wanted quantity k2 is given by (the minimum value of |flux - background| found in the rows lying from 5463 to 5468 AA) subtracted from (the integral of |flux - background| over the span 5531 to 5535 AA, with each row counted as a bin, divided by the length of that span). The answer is 0.1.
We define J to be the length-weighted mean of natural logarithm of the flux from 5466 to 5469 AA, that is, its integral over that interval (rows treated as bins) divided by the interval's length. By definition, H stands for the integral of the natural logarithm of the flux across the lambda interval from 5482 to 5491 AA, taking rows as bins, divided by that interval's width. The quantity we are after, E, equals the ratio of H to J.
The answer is 0.97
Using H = 3.83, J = 3.94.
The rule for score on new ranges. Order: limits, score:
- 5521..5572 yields 51.3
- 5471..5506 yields 49.1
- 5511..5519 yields 48.1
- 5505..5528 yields 50.0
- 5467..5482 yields 50.0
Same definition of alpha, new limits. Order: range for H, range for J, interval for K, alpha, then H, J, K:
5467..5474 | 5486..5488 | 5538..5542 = 57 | 50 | 43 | 50.0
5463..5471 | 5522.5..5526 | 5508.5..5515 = 50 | 52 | 50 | 47.9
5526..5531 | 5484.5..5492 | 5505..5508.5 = 57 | 51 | 46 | 52.4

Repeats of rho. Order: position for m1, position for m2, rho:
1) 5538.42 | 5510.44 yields 1.99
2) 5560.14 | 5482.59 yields 2.00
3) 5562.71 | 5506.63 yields 2.02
